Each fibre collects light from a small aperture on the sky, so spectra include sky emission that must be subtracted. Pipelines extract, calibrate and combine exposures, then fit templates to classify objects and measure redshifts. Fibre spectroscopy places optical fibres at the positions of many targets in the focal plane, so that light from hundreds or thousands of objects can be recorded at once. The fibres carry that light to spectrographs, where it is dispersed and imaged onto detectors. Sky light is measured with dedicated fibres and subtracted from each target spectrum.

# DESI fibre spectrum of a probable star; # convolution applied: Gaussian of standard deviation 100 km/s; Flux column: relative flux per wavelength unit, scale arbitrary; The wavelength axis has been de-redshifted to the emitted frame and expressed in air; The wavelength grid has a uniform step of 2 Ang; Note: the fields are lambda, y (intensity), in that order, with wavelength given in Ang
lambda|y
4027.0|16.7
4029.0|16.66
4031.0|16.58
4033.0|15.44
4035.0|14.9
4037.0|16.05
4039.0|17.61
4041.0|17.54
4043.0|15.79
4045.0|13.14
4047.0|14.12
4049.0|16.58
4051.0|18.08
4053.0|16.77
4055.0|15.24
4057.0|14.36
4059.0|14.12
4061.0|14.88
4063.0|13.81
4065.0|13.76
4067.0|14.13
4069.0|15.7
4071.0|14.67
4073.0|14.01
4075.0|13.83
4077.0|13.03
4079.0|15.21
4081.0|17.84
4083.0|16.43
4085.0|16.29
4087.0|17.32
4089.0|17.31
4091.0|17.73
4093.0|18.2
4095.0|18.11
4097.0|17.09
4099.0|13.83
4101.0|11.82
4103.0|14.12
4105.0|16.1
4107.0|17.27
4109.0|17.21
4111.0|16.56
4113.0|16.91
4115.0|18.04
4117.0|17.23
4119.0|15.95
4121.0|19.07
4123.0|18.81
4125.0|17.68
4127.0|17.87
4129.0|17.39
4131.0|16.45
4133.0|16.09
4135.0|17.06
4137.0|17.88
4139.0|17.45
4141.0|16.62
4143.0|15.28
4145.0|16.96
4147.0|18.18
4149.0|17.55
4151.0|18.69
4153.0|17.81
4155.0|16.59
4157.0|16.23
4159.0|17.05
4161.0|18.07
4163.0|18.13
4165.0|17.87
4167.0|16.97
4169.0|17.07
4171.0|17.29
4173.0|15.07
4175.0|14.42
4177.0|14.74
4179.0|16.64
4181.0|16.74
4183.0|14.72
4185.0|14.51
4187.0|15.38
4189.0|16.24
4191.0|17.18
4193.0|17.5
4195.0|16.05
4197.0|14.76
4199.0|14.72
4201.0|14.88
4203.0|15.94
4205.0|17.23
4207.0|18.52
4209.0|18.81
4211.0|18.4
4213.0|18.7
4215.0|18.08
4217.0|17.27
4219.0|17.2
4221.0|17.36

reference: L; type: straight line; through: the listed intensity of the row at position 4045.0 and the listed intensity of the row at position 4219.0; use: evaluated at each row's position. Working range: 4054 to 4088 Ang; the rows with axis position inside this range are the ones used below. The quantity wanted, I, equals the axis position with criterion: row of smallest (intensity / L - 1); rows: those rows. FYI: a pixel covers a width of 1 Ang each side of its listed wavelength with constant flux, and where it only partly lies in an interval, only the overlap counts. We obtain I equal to 4077.0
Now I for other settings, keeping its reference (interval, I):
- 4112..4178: 4175.0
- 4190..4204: 4199.0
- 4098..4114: 4101.0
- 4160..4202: 4199.0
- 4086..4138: 4101.0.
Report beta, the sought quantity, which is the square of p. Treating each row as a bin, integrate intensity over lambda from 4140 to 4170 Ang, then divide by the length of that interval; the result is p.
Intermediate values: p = 17.3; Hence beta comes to 298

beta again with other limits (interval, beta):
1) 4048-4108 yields 243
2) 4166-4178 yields 254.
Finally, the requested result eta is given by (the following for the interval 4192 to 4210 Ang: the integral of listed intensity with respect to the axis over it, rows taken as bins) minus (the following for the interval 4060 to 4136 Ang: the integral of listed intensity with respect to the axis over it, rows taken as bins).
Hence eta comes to -933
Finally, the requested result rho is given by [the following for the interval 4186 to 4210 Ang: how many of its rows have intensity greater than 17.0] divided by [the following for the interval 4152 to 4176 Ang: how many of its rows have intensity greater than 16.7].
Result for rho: 0.6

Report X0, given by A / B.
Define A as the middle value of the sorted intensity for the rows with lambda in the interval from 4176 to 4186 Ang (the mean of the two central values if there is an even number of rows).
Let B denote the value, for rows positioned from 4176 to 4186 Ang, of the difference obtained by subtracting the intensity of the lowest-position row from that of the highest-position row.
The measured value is -64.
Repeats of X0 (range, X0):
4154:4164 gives 11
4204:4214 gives 13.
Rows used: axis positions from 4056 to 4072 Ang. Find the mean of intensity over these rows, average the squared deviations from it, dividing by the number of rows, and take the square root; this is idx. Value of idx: 0.6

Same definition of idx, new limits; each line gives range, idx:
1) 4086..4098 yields 0.4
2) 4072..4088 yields 1.6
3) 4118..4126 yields 1.2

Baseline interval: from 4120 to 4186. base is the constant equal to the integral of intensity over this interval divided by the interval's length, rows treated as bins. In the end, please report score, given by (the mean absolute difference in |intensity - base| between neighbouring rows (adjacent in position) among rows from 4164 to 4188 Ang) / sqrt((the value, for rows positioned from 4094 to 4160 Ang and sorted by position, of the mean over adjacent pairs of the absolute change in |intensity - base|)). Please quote 0.9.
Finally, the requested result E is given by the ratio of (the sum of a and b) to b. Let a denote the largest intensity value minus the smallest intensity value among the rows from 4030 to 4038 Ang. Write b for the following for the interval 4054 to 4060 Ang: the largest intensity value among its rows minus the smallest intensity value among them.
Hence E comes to 2.50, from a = 1.7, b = 1.1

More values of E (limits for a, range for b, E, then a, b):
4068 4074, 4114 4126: 1.54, 1.7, 3.1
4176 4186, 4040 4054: 1.45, 2.2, 4.9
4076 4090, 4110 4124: 2.54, 4.8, 3.1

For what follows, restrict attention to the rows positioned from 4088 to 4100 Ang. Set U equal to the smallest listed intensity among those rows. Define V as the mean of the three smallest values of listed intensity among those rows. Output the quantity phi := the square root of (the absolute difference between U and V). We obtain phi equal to 1.50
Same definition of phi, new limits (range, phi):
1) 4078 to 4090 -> 0.88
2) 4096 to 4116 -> 1.20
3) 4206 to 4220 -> 0.56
